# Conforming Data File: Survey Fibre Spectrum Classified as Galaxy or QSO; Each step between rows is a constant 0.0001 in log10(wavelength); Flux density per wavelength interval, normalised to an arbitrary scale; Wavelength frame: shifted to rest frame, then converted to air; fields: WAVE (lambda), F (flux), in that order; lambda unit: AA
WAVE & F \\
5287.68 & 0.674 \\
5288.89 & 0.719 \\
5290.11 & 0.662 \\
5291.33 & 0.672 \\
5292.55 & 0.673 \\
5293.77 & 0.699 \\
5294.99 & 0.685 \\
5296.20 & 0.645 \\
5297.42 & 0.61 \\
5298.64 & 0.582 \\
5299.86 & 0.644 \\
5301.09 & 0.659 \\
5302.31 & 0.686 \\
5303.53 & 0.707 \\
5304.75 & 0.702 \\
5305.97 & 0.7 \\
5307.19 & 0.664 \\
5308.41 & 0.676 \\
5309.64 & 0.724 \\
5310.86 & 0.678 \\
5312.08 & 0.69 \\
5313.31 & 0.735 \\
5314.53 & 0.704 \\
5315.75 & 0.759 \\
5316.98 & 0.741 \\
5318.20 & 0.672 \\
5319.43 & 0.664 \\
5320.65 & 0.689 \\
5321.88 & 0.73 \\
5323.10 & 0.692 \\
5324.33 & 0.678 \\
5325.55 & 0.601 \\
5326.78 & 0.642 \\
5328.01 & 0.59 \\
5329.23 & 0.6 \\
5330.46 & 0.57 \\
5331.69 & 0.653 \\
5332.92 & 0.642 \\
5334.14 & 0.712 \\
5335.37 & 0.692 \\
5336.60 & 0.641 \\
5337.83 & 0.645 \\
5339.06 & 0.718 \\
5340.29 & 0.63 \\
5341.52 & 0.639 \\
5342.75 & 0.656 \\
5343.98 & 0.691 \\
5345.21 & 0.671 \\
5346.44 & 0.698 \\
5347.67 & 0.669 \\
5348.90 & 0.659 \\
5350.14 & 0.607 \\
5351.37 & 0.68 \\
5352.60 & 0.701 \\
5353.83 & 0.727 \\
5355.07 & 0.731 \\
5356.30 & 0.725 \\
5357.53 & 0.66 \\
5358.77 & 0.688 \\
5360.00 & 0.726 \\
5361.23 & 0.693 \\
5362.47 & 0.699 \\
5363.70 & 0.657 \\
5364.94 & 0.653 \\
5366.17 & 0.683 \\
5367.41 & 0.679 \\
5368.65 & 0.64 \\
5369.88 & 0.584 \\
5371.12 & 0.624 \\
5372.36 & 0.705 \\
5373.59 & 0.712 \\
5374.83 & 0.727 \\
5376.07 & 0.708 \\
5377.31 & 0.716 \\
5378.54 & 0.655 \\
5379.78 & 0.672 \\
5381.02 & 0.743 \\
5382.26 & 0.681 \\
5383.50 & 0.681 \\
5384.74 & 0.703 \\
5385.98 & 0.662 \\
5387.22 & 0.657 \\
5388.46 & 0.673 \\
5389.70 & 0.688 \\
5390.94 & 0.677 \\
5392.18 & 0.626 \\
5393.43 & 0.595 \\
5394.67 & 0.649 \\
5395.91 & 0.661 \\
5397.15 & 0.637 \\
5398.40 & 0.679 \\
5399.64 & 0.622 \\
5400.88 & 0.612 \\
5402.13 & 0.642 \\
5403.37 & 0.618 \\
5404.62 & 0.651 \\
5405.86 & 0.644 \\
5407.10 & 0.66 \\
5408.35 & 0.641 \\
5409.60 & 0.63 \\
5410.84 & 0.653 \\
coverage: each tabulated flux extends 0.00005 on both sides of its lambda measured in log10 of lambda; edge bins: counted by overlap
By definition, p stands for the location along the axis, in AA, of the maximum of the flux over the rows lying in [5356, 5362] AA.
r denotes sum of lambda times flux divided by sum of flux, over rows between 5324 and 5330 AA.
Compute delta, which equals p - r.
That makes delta 33.3 AA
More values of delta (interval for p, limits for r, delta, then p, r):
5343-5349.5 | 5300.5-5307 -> 42.9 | 5346.44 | 5303.6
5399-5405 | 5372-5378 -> 29.8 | 5404.62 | 5374.8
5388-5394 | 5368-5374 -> 18.5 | 5389.70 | 5371.2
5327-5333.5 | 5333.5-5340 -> -4.9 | 5331.69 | 5336.6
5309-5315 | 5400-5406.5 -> -90.1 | 5313.31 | 5403.4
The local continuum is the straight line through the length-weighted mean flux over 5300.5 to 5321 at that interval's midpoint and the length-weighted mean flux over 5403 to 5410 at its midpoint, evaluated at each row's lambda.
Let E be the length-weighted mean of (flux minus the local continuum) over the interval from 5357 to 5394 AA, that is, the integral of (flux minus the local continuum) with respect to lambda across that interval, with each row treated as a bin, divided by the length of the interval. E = 0.016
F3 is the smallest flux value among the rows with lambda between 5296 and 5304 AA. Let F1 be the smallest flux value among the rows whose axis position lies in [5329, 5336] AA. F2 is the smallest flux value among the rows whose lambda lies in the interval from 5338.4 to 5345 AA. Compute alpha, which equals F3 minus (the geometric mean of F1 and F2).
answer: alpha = -0.017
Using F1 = 0.57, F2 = 0.63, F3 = 0.582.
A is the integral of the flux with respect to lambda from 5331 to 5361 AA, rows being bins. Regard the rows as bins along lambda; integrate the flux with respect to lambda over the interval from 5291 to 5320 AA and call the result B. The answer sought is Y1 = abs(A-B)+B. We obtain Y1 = 20.3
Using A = 20.3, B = 19.8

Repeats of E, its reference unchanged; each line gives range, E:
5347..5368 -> 0.015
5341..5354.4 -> -0.003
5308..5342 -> -0.017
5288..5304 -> -0.041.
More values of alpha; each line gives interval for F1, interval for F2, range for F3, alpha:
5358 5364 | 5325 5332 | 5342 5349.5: 0.044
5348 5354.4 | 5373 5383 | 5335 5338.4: 0.010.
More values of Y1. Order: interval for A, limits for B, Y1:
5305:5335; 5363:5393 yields 20.3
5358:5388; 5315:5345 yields 20.4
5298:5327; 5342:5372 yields 20.7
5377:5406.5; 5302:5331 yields 19.9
